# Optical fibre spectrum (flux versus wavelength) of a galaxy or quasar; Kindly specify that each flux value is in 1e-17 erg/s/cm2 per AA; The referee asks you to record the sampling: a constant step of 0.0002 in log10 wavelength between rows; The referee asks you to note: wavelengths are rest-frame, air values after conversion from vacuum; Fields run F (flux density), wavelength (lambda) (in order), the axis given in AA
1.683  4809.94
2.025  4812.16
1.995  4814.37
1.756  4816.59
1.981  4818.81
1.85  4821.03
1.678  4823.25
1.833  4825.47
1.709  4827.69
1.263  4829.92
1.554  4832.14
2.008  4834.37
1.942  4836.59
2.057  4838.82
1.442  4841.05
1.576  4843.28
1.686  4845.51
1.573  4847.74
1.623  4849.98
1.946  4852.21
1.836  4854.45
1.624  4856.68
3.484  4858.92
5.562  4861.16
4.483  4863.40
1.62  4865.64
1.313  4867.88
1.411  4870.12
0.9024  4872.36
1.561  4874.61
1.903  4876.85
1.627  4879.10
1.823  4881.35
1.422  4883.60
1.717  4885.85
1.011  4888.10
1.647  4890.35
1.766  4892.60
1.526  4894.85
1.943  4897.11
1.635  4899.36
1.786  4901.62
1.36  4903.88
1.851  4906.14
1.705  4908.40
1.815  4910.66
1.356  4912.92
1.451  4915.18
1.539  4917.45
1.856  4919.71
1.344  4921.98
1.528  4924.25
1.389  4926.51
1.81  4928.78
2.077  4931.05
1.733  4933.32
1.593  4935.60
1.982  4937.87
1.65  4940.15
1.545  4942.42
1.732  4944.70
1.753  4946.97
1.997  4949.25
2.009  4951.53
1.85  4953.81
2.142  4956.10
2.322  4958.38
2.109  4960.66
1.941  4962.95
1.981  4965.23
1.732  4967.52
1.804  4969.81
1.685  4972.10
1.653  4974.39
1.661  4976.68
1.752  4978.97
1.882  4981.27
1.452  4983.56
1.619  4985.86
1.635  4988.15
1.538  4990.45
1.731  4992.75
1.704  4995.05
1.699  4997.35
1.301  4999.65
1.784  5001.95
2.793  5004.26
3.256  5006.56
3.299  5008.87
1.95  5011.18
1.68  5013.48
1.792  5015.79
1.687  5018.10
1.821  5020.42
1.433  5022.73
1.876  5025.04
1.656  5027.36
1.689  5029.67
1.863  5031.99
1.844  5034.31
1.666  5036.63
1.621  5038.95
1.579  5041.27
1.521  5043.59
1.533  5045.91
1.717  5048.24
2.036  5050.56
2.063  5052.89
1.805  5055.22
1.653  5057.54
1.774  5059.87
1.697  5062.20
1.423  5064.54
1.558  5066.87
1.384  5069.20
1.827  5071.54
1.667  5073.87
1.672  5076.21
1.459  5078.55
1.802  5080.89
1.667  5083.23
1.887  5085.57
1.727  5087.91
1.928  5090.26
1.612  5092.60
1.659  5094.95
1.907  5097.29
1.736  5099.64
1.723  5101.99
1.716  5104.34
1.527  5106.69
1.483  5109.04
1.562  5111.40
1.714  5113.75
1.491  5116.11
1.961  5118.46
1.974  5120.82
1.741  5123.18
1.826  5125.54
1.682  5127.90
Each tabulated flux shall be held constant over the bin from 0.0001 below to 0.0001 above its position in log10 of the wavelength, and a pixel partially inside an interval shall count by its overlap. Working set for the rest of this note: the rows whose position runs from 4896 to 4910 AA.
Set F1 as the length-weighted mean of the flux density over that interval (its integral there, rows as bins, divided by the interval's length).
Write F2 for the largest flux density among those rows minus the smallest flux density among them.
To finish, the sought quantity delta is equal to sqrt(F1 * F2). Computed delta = 1.00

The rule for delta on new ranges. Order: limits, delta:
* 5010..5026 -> 0.95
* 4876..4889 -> 1.19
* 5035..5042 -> 0.38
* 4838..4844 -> 1.02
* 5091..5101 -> 0.72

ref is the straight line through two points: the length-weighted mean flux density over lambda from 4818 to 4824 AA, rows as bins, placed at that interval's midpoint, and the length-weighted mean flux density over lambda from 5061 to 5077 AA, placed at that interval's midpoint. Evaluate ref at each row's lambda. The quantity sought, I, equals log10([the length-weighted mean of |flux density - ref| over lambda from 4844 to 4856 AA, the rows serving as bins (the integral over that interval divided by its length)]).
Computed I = -0.83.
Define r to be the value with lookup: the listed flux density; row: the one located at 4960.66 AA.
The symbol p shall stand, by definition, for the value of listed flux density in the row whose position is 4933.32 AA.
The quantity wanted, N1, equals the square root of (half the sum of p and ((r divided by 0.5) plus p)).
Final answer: 1.96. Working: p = 1.733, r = 2.109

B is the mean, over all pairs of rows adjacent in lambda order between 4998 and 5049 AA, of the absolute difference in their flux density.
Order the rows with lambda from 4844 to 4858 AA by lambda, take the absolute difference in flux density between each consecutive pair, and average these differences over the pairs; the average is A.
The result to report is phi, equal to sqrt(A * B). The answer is 0.21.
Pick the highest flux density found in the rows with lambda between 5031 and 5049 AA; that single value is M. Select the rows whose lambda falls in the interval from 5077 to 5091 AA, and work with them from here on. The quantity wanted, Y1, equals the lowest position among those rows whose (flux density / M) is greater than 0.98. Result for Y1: 5085.57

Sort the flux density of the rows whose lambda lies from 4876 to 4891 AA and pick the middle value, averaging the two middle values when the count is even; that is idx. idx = 1.65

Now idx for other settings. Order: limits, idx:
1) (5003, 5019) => 1.95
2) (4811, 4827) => 1.85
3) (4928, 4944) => 1.73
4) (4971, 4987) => 1.66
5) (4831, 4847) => 1.69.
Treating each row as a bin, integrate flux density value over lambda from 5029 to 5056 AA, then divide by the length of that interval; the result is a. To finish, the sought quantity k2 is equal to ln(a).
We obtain 0.56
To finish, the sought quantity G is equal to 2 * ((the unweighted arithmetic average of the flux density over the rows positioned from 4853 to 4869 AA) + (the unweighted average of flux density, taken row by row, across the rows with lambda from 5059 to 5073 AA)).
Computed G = 8.9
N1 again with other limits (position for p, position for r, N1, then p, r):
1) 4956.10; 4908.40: 1.96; 2.142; 1.705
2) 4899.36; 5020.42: 1.86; 1.635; 1.821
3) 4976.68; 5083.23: 1.82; 1.661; 1.667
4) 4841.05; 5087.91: 1.78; 1.442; 1.727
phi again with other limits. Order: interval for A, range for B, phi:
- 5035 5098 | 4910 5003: 0.18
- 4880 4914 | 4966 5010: 0.27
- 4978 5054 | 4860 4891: 0.39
